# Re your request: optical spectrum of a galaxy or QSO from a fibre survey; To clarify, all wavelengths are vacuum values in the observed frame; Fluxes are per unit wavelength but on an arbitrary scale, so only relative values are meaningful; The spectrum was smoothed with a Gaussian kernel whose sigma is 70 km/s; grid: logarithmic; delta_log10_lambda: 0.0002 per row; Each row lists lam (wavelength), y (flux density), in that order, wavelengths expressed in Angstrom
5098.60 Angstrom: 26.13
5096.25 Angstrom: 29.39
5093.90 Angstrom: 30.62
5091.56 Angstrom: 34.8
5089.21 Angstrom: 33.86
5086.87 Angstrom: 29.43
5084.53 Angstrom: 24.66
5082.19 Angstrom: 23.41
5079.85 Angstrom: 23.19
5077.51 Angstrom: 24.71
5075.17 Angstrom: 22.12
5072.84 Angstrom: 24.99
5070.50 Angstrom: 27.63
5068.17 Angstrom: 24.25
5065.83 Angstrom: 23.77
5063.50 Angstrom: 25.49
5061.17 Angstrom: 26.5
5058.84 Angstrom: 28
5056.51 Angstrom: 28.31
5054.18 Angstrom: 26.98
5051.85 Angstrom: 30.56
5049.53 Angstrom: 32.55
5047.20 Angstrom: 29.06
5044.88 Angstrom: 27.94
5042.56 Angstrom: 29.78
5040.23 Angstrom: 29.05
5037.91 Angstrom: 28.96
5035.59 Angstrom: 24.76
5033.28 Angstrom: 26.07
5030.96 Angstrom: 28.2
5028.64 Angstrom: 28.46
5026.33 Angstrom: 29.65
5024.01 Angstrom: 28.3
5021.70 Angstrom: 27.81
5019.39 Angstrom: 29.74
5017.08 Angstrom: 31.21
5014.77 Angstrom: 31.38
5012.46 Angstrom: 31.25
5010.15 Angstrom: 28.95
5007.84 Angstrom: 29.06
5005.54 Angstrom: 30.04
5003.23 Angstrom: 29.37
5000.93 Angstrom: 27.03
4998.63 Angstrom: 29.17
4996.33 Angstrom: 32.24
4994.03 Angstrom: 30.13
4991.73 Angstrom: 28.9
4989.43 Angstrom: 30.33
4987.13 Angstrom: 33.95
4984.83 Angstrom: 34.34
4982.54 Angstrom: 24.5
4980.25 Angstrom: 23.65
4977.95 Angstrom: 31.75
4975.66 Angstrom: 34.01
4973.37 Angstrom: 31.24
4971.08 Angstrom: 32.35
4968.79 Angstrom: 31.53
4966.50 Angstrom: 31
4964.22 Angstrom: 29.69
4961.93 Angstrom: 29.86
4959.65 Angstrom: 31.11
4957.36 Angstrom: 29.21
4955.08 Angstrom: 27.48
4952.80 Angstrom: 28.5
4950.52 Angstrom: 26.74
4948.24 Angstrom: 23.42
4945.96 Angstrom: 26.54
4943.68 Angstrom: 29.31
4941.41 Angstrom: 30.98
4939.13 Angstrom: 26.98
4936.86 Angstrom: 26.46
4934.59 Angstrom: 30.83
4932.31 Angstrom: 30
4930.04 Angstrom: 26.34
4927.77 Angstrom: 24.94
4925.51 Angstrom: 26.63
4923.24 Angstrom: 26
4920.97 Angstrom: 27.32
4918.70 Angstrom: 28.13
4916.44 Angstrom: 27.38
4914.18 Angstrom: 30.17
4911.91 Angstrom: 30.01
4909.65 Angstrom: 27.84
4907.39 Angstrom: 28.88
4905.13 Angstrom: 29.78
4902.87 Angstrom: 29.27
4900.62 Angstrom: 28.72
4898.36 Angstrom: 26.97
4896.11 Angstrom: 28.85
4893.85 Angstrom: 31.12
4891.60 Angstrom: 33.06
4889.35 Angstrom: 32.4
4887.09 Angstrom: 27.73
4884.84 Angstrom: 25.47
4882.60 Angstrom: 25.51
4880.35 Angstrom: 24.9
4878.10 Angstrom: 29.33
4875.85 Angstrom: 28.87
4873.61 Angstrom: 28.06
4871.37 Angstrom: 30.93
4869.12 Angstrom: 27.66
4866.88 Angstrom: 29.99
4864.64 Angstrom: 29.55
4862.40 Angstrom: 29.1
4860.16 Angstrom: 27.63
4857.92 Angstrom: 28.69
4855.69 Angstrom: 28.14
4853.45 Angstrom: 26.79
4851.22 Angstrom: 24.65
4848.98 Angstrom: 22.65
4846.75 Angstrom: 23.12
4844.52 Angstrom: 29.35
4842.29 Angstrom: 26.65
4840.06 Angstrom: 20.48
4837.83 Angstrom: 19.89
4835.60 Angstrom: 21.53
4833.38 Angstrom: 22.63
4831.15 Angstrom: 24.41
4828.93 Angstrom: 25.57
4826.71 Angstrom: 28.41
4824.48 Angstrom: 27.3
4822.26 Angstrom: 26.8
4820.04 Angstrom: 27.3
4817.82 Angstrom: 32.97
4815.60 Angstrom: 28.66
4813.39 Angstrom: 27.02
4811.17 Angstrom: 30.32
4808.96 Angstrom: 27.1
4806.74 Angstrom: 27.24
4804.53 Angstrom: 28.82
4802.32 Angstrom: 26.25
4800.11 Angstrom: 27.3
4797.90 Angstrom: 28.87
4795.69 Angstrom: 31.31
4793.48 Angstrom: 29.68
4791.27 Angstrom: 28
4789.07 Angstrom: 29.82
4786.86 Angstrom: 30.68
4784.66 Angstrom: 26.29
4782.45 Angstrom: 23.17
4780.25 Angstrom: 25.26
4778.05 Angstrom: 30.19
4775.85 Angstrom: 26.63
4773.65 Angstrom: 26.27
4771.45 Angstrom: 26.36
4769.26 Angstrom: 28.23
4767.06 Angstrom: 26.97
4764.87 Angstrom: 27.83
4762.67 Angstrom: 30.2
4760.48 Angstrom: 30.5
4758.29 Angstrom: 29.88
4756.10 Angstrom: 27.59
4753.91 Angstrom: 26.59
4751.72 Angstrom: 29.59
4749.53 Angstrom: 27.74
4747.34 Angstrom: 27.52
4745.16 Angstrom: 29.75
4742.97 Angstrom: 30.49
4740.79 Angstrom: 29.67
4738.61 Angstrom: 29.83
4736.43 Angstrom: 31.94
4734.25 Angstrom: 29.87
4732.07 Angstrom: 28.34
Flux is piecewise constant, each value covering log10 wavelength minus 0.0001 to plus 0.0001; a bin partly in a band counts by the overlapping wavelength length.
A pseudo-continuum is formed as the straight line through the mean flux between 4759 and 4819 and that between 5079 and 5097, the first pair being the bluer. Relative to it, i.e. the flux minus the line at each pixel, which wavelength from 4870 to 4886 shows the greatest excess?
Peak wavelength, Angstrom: 4871.37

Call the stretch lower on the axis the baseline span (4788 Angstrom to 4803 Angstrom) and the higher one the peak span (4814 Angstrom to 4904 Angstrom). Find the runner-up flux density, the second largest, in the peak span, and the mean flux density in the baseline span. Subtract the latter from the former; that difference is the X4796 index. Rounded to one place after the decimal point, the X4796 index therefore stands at 4.2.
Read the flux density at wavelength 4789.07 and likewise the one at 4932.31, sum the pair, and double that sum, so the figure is 120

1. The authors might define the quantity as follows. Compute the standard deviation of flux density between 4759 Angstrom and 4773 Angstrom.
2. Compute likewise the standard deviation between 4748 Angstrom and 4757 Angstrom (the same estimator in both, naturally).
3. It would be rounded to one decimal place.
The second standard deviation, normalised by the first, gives 0.7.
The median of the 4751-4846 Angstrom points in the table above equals 27.3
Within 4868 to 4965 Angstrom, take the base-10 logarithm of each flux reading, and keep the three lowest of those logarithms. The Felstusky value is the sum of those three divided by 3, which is 1.39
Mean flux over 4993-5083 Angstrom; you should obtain 28.0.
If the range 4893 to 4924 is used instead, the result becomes 28.6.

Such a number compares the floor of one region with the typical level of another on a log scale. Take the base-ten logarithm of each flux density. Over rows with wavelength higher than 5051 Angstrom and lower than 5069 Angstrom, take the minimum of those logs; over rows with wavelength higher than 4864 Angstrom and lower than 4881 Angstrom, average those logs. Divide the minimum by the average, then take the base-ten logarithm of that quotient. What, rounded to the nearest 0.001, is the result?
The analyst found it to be -0.025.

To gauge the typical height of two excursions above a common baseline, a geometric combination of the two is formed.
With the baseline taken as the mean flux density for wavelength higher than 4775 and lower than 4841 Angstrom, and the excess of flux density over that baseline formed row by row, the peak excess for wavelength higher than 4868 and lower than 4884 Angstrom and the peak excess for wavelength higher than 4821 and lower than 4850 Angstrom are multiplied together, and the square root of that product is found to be 3.0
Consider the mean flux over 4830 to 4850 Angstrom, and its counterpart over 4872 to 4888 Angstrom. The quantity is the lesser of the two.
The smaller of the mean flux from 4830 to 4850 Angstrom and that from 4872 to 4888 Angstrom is 23.4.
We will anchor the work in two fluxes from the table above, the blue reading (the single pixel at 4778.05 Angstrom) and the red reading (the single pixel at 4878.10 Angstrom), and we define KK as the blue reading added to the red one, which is 60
